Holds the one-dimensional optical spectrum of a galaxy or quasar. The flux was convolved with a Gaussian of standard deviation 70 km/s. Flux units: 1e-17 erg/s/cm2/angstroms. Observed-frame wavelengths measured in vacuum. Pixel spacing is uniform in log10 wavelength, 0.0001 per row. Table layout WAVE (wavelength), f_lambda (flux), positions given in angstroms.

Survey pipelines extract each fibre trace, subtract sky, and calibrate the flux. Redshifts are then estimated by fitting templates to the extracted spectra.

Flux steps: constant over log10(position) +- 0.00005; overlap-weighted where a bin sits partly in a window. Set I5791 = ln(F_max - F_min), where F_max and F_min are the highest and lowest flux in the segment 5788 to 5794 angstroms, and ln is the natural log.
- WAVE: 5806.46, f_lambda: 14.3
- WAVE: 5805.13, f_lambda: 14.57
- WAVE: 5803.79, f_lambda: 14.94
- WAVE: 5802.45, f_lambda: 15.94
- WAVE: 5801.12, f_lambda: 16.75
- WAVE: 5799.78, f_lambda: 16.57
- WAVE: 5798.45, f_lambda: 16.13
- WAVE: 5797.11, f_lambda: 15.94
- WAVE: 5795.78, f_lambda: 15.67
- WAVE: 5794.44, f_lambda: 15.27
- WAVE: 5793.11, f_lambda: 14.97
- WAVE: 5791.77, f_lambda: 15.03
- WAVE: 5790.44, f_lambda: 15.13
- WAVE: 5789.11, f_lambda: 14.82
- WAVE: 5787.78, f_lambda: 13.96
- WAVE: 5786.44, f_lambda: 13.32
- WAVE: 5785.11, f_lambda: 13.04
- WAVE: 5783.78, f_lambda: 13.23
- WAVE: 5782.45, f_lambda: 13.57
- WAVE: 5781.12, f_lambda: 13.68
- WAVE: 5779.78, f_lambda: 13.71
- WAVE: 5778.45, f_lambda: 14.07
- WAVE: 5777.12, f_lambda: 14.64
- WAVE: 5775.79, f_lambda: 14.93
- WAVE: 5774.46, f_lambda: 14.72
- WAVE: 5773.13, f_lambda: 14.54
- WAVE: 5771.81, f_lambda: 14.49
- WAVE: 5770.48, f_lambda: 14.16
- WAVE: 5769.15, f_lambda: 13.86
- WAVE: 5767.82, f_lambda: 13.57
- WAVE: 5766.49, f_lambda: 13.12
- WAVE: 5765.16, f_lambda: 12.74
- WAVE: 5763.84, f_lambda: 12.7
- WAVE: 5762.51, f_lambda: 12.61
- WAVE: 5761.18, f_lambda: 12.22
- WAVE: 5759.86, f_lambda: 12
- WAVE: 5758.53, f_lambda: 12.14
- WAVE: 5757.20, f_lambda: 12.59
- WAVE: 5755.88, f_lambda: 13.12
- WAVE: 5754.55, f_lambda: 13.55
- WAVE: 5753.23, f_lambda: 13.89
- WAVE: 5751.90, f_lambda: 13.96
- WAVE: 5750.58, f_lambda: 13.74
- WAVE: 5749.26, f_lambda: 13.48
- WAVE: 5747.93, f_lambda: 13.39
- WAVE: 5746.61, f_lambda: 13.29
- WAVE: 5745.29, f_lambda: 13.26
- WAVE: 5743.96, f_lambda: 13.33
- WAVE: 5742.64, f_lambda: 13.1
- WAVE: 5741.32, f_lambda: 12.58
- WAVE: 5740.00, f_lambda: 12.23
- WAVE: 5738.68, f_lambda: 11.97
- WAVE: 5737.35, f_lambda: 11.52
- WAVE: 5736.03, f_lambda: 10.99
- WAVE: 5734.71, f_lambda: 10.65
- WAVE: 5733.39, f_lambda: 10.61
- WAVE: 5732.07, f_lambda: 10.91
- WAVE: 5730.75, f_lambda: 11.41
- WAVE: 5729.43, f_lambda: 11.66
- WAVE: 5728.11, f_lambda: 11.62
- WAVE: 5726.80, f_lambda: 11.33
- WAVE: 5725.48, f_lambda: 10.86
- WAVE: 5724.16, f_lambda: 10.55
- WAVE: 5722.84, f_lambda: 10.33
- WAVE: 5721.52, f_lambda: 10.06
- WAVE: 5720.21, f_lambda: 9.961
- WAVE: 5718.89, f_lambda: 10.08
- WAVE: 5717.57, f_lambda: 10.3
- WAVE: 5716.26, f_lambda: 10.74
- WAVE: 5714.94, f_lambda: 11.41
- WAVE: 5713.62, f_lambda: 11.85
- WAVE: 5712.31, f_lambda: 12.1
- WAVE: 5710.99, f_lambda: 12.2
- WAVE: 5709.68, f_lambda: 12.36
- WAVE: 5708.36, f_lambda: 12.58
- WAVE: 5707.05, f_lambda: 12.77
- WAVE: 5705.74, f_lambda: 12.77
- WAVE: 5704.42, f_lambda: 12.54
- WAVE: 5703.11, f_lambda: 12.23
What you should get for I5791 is -1.2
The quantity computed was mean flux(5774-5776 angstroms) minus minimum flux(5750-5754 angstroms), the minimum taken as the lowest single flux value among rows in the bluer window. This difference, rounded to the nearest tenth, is 1.1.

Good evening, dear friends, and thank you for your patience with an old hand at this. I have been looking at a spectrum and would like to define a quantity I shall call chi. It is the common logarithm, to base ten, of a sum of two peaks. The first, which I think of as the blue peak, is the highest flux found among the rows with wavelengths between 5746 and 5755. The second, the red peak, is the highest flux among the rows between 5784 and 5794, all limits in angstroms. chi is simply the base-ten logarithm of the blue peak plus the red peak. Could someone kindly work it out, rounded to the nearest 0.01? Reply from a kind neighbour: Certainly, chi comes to 1.46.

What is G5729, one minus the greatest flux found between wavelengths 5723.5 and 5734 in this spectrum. -10.7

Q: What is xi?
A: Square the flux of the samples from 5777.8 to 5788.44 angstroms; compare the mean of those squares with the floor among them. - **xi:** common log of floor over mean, -0.035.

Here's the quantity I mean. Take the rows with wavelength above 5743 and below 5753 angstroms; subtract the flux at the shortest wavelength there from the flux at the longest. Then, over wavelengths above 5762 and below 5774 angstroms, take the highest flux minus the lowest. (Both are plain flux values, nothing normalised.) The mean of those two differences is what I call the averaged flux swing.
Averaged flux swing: 1.28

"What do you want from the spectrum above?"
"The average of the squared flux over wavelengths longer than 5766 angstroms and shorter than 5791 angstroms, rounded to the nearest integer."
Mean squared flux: 197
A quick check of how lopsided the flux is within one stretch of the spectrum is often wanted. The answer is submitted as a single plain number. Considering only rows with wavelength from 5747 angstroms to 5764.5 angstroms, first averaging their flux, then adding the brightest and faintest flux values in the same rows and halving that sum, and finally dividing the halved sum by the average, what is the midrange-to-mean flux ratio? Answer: 1.00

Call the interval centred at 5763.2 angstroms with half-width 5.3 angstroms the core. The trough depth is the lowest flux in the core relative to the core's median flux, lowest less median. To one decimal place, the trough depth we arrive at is -0.7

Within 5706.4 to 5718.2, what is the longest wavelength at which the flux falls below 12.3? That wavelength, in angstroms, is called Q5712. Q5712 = 5717.57 angstroms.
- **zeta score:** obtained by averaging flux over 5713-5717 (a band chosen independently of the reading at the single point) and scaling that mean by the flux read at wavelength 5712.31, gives 137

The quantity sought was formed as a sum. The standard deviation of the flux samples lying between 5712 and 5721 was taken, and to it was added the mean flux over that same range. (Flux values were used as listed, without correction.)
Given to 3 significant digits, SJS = 11.7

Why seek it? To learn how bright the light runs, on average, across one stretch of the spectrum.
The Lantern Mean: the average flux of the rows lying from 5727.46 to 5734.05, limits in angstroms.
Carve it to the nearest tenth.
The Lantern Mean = 11.2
